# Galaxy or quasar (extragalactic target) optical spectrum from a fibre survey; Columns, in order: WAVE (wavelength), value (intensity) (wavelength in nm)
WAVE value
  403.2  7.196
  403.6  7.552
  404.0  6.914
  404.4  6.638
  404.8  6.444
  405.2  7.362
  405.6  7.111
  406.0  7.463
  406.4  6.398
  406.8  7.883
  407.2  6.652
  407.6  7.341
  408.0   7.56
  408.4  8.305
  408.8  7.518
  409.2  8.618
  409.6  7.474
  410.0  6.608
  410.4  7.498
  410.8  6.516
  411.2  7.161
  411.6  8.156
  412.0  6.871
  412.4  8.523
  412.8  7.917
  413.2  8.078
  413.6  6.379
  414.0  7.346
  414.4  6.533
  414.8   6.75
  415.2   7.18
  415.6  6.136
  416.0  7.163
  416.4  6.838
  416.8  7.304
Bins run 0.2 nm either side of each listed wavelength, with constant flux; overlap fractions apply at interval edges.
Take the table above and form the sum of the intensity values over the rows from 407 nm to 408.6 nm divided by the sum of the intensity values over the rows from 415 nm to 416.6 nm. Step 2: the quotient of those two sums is 1.09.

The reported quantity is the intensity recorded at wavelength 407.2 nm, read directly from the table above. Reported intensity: 6.652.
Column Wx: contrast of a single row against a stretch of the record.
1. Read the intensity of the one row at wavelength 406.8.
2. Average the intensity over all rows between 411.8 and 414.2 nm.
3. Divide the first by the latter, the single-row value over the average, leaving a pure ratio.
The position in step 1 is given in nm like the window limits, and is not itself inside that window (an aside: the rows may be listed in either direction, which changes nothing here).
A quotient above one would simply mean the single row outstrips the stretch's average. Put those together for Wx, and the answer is 1.05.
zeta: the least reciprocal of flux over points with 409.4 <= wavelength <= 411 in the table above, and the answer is 0.133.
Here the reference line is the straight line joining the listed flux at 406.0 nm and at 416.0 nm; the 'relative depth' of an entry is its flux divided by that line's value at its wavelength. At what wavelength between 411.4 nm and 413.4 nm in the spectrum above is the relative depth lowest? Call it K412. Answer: 412.0 nm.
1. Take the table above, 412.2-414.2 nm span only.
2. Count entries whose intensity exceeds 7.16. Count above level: 4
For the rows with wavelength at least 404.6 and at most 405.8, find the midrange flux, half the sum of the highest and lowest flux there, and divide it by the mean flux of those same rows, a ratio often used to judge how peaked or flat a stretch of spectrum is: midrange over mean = 0.990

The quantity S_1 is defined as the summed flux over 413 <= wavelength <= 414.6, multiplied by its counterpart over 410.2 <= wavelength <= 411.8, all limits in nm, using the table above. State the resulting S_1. 831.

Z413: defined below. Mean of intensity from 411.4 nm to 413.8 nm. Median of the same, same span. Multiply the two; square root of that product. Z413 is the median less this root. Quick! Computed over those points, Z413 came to 0.17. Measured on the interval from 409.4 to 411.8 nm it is 0.04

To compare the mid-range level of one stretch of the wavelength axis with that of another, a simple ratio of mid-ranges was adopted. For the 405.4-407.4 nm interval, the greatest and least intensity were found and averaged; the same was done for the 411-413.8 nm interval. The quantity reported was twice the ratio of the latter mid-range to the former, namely 2.09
